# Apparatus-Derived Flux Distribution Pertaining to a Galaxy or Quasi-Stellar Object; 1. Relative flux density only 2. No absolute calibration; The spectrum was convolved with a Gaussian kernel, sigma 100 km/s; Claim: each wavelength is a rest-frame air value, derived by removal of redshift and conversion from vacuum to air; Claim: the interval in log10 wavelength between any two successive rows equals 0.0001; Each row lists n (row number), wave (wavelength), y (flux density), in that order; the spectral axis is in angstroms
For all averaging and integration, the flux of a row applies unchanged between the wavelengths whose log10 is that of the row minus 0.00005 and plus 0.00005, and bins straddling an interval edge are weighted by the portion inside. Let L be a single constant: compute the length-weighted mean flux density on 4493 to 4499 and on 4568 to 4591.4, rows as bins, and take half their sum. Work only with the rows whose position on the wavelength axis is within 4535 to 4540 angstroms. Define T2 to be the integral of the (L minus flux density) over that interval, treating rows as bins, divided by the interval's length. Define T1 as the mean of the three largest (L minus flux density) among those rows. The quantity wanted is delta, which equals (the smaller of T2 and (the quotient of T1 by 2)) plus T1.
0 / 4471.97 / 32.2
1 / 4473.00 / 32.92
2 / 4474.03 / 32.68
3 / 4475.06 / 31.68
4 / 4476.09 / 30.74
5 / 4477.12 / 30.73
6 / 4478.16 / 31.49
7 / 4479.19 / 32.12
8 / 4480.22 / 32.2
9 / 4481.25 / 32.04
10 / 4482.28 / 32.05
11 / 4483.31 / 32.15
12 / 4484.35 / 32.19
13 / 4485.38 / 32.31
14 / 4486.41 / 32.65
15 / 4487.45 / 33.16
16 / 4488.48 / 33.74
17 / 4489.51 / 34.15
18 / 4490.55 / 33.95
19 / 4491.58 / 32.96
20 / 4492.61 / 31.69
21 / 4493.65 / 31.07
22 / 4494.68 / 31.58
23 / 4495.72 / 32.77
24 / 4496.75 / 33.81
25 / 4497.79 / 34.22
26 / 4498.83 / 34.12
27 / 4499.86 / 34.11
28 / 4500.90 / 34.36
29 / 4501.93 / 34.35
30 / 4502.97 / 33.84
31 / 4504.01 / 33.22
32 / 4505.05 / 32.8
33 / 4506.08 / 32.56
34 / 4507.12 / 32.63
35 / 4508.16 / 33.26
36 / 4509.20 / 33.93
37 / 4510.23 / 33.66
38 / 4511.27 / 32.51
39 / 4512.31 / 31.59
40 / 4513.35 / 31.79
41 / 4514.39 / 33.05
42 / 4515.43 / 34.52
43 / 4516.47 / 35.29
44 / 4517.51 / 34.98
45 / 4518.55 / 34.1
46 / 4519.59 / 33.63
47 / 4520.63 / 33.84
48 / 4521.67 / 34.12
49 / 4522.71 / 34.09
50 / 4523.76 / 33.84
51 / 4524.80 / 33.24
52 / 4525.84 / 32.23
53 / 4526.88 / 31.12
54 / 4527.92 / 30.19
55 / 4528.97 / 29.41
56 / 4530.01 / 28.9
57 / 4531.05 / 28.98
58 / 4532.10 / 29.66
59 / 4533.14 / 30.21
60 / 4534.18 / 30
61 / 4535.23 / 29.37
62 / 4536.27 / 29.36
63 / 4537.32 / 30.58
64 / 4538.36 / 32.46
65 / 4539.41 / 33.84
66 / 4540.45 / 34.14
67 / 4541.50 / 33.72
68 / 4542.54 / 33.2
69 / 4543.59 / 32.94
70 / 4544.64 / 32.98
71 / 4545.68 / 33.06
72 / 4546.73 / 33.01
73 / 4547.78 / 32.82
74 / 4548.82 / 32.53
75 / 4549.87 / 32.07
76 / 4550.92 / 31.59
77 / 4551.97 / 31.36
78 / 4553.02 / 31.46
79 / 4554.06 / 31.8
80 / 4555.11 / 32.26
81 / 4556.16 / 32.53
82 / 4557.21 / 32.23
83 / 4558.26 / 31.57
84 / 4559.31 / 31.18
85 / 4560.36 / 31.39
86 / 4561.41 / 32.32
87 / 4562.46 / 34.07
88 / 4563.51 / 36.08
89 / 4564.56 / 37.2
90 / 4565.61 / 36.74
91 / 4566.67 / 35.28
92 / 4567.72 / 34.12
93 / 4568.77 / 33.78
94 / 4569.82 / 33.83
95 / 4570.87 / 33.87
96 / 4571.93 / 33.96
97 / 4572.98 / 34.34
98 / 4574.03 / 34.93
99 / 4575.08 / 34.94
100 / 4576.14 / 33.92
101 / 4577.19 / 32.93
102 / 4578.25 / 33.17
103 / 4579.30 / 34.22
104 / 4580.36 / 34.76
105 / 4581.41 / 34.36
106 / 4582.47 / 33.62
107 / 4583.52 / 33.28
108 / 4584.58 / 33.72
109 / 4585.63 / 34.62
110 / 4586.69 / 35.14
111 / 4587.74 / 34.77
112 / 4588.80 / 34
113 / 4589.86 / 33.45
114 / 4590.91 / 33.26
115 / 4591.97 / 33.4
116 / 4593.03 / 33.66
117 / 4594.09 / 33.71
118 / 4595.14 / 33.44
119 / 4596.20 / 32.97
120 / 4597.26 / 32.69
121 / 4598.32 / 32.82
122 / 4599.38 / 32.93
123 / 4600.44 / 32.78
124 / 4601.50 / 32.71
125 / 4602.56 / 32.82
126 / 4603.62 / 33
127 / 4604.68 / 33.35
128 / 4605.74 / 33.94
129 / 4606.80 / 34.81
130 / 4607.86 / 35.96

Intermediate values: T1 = 3.6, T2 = 2.2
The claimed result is 5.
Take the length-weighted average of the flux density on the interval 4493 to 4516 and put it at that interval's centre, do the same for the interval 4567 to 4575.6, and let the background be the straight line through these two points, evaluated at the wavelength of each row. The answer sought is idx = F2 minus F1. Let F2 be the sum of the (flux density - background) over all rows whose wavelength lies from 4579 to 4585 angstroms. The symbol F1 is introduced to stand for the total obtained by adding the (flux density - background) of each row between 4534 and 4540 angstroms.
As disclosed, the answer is 14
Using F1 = -17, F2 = -3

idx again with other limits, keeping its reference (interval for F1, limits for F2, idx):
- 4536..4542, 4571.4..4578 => 7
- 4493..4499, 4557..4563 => -11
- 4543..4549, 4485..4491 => 8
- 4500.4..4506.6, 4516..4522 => 3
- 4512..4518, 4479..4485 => -5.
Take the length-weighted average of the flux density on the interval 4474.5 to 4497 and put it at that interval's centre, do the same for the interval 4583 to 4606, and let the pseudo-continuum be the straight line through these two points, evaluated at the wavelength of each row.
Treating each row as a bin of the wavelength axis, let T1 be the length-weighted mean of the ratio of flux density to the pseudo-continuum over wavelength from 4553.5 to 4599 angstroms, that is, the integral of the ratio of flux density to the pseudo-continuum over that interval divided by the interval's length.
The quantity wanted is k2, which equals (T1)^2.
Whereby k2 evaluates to 1.03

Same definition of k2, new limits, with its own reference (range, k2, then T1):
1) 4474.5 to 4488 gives 0.98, 0.99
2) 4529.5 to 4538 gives 0.82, 0.90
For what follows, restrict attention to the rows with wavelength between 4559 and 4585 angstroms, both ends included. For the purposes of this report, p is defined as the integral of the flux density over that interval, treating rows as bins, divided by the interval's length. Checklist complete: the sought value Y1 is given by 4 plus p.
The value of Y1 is 38.1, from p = 34.1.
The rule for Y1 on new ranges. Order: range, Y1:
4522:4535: 35.0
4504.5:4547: 36.4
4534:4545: 36.1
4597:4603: 36.8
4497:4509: 37.6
